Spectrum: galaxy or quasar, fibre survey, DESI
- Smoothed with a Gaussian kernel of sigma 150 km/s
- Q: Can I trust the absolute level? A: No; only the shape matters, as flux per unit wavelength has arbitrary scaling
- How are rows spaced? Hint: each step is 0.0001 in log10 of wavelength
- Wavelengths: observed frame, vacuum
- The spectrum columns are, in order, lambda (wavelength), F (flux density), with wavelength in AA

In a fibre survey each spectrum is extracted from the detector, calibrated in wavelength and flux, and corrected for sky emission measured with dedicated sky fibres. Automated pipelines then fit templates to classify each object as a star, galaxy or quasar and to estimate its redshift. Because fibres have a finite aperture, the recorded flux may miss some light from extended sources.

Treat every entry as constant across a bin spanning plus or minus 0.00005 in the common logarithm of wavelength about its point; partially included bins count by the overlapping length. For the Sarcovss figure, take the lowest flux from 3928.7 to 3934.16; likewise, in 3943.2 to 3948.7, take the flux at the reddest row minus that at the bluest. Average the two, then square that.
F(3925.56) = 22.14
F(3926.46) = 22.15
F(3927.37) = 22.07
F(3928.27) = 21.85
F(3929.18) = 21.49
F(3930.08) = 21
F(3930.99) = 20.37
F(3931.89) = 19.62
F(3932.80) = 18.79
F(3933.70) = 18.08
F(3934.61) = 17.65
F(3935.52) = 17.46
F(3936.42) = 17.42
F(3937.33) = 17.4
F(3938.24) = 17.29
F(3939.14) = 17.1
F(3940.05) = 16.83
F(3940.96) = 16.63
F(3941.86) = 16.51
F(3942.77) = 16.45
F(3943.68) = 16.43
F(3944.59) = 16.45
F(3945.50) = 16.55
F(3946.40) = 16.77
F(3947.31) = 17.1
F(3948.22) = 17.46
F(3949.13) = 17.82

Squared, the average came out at 91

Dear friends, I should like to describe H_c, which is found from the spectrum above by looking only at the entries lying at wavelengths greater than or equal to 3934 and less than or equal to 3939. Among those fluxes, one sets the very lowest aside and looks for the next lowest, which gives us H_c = 17.4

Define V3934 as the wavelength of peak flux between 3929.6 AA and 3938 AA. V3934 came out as 3930.08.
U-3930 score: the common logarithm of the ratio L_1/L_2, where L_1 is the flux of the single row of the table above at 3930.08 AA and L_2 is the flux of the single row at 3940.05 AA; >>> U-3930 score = 0.10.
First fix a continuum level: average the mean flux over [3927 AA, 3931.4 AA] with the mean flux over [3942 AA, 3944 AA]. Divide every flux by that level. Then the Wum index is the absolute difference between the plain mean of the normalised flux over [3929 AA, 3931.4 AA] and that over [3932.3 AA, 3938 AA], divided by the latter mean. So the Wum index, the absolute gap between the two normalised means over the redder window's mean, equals 0.18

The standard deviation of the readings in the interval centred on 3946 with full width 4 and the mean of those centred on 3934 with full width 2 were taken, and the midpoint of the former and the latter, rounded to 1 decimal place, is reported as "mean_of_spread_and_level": 9.1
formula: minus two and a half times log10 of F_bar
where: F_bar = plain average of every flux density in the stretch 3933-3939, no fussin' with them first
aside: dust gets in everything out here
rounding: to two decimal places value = -3.11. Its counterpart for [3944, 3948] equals -3.06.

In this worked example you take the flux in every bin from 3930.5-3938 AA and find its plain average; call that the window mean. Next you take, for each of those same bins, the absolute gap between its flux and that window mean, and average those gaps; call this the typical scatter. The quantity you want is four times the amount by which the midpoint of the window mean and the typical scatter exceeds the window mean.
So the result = -34.8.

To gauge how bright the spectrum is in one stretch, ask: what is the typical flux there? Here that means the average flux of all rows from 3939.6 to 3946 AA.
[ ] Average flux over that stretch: 16.6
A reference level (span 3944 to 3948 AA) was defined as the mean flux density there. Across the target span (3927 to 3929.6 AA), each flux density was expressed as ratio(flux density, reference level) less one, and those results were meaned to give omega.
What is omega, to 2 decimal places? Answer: 0.30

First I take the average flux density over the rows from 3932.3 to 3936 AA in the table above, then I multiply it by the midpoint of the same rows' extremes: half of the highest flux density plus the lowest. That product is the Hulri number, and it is 326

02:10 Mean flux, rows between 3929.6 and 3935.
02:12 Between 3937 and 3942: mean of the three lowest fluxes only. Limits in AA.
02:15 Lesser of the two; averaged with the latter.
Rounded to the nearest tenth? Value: 16.7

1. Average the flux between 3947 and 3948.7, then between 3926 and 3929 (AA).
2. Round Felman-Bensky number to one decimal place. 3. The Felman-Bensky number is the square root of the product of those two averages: 19.5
